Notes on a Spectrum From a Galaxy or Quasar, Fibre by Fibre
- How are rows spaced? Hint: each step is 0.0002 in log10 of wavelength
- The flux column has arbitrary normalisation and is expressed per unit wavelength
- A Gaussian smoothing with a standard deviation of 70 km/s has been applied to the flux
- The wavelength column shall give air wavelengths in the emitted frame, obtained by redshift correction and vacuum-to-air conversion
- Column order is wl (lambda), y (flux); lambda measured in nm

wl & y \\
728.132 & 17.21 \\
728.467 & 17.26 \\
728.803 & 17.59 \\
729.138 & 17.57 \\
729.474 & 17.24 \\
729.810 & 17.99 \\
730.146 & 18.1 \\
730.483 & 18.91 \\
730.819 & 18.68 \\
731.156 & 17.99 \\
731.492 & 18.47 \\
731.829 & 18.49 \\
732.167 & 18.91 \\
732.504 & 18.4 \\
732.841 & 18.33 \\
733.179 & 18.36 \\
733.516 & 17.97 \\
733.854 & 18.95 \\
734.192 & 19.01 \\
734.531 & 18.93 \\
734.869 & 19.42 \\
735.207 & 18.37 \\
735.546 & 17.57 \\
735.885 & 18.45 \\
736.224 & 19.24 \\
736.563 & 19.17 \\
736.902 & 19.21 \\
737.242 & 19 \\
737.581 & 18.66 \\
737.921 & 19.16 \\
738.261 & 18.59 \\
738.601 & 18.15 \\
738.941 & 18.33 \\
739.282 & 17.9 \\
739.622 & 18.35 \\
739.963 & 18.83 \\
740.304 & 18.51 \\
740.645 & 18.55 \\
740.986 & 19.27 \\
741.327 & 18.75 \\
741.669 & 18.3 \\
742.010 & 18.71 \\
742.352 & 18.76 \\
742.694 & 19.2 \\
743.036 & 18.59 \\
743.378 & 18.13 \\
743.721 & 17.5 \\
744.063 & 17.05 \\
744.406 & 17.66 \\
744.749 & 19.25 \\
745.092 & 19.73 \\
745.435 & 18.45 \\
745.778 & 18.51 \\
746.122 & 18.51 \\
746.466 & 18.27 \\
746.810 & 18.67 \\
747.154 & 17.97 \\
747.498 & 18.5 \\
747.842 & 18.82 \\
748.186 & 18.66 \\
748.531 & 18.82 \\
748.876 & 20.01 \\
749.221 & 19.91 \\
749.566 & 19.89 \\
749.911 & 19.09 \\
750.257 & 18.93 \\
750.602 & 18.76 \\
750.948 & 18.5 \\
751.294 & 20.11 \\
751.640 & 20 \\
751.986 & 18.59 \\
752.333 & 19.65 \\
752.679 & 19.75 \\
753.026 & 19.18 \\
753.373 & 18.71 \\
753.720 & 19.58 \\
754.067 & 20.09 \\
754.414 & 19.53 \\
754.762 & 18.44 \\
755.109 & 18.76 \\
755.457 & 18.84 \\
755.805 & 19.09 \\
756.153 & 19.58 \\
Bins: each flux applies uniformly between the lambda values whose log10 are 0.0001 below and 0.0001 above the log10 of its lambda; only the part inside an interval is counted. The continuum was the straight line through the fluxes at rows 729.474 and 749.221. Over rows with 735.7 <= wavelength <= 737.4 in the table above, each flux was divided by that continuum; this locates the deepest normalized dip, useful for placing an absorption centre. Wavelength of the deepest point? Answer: 735.885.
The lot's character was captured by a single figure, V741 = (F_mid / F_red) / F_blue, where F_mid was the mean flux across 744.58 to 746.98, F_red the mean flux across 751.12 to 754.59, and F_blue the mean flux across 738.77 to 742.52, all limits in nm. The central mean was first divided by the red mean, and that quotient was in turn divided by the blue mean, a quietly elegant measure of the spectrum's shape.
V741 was 0.0518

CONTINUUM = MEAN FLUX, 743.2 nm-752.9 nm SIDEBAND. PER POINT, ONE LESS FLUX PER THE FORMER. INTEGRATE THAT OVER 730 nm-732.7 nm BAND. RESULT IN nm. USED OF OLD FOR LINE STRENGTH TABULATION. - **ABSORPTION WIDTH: 0.05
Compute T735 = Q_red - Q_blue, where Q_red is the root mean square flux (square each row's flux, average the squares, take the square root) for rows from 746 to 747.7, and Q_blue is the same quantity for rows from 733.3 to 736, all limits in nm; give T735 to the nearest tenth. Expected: -0.2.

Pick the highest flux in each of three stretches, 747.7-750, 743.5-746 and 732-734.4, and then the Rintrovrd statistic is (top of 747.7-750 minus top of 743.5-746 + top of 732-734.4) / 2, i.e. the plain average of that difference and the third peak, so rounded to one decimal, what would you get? 9.6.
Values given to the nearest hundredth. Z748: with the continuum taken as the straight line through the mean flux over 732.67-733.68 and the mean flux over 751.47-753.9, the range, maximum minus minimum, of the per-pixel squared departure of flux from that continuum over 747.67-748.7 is 0.12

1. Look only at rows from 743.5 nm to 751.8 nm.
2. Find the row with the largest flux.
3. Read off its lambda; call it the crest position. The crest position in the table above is 751.294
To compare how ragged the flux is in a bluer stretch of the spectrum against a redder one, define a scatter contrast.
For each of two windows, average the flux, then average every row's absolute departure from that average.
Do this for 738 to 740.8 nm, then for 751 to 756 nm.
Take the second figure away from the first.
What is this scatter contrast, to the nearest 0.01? -0.29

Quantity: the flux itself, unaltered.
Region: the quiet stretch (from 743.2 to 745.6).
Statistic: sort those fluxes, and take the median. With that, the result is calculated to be 18.1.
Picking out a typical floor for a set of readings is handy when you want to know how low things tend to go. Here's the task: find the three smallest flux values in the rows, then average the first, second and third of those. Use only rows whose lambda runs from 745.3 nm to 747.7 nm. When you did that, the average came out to 18.2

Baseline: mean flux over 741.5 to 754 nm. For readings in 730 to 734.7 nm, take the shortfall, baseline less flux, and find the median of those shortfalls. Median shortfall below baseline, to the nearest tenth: 0.4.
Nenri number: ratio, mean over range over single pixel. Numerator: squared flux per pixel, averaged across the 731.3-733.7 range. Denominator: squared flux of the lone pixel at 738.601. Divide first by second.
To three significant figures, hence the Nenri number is 1.03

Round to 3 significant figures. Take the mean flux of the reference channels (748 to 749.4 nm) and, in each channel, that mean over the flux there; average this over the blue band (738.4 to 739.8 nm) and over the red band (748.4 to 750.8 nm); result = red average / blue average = 0.941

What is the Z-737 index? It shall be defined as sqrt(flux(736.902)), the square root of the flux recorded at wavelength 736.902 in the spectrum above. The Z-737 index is 4.38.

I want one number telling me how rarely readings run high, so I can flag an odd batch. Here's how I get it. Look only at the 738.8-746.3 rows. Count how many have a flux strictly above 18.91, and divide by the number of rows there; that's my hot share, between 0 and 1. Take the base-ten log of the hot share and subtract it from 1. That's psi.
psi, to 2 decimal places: 1.74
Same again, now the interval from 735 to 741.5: 1.50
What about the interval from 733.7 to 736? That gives 1.24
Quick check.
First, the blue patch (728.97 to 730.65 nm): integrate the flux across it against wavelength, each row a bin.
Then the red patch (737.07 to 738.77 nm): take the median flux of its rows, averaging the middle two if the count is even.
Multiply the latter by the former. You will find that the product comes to 563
